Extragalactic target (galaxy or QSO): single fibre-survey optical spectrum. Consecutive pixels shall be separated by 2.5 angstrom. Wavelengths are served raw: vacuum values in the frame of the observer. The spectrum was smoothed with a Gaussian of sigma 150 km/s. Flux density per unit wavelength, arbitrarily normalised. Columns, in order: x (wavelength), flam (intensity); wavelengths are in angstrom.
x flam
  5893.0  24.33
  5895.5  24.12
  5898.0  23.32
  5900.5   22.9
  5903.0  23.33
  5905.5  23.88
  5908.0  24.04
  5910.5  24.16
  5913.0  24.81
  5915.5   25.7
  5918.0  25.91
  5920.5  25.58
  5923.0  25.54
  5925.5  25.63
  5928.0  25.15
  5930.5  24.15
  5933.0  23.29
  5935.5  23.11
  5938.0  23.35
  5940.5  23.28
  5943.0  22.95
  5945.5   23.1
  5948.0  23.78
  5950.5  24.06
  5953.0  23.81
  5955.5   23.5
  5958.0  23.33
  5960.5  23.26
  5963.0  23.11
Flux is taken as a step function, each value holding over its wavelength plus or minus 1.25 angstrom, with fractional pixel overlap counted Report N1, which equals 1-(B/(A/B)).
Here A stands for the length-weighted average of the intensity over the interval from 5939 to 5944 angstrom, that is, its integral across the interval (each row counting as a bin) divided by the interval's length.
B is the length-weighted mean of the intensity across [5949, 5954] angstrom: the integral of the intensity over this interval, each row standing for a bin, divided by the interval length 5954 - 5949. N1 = -23.8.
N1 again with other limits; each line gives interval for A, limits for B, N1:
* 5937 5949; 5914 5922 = -27.4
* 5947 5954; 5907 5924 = -25.4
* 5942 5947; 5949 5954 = -23.8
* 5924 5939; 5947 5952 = -22.7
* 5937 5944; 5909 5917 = -25.7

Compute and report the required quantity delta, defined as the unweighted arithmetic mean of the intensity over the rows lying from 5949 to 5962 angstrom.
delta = 23.6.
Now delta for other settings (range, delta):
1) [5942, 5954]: 23.5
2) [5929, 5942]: 23.4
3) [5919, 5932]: 25.2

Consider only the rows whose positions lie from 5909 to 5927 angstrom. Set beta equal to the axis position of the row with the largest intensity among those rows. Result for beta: 5918.0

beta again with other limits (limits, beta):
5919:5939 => 5925.5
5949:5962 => 5950.5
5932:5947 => 5938.0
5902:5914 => 5913.0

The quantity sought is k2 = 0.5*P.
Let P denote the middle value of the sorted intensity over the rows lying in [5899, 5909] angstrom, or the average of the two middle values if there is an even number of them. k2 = 11.8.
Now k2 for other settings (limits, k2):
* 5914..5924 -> 12.8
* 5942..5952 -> 11.7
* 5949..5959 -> 11.8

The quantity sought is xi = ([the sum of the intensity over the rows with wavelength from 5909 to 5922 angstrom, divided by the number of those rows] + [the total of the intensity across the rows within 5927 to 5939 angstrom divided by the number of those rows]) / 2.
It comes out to 24.5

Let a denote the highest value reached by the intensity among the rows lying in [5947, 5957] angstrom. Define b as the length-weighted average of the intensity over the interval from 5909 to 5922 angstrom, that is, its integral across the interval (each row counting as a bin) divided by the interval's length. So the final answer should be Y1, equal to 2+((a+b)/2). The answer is 26.6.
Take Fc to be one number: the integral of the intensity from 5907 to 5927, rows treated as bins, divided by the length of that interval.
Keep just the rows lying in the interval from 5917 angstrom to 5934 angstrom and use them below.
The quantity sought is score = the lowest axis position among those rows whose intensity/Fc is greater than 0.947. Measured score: 5918.0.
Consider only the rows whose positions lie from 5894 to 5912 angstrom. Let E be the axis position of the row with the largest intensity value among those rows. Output 5910.5 angstrom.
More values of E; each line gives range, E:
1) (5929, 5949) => 5930.5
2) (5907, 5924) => 5918.0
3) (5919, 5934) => 5925.5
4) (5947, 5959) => 5950.5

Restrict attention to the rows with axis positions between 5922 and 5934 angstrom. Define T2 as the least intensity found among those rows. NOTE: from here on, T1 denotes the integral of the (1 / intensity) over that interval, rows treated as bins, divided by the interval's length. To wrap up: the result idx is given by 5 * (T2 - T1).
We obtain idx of 116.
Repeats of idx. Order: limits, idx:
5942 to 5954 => 115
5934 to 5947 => 115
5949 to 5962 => 116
